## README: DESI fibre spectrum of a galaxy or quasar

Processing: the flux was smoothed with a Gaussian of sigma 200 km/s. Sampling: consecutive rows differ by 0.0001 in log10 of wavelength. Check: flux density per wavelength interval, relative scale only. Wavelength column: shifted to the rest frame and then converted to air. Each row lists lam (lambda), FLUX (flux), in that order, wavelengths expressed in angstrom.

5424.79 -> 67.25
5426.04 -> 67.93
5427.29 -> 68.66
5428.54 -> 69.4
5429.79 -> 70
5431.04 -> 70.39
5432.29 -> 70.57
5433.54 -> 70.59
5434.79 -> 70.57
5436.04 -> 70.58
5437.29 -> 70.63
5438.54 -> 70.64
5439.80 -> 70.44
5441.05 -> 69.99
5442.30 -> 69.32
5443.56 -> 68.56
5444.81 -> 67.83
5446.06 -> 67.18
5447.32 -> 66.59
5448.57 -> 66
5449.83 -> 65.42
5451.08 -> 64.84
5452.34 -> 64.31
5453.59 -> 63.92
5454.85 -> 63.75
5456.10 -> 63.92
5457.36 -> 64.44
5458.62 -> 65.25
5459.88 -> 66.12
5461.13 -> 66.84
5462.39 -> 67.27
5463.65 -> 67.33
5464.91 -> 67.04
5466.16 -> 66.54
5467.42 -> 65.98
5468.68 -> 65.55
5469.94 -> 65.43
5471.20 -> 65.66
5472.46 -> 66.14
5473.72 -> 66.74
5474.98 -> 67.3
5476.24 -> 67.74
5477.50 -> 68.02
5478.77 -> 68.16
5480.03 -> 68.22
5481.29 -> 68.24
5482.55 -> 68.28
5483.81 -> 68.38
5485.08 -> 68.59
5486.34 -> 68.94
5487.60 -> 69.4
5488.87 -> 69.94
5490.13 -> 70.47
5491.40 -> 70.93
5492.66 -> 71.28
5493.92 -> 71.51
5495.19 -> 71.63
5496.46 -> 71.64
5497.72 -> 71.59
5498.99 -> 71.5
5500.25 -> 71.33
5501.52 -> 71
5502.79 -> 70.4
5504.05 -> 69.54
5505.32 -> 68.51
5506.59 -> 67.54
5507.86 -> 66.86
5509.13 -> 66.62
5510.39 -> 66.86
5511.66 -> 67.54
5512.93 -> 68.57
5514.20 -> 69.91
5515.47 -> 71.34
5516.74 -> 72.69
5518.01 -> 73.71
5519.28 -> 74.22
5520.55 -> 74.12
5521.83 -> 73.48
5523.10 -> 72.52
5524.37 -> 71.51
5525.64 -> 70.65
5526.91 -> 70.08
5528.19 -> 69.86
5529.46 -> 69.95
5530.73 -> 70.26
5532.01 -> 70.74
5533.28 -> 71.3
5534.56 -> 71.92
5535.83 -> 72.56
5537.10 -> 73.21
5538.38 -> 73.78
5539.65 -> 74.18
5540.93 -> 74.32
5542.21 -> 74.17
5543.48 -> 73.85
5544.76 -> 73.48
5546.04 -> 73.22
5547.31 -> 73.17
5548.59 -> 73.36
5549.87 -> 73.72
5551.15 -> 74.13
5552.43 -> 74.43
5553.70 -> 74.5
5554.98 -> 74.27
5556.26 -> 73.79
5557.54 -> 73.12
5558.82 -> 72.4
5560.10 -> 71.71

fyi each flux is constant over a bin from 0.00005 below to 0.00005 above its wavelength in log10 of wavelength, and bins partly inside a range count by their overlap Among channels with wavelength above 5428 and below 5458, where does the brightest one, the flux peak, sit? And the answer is 5438.54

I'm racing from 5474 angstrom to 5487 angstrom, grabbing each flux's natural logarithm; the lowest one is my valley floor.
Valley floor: 4.21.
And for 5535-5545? 4.28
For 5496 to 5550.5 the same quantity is 4.20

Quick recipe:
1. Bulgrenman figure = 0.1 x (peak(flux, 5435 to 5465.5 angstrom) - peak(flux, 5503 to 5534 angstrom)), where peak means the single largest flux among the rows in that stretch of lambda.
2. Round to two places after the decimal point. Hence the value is -0.36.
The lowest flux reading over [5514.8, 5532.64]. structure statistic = 69.86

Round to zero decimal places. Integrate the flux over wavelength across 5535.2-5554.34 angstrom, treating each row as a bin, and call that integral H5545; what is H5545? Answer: 1412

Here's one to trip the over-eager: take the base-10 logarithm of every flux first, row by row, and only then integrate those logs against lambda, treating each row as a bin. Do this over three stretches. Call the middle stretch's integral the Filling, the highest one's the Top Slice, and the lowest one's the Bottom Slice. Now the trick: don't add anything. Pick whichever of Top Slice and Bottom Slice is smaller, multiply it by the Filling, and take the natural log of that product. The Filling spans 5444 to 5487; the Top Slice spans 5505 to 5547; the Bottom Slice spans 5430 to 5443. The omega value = 7.5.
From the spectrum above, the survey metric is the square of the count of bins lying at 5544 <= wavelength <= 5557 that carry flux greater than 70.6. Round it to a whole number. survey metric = 100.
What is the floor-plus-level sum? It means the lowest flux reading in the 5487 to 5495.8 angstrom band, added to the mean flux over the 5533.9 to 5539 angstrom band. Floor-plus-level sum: 142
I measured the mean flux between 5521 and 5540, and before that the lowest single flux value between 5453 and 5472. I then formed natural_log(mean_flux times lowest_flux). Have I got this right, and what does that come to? 8.43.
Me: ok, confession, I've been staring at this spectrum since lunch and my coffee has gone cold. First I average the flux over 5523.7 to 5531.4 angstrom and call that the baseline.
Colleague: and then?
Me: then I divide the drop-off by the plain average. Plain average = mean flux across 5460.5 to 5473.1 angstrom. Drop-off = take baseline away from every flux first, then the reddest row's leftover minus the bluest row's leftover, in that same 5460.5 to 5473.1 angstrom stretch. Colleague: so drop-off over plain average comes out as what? -0.011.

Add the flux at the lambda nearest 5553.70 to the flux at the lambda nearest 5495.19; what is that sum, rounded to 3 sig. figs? 146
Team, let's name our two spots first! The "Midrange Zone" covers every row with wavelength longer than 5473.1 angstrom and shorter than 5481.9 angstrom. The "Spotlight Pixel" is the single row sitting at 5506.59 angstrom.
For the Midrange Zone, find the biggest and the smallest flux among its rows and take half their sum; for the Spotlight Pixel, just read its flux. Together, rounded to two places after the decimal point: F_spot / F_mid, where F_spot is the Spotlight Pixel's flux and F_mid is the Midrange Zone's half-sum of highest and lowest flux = 1.00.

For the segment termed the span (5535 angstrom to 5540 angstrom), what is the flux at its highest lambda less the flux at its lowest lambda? 1.6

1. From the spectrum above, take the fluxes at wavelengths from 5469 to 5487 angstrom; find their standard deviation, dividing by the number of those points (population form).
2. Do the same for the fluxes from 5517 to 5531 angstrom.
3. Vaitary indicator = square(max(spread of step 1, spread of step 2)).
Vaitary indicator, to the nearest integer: 3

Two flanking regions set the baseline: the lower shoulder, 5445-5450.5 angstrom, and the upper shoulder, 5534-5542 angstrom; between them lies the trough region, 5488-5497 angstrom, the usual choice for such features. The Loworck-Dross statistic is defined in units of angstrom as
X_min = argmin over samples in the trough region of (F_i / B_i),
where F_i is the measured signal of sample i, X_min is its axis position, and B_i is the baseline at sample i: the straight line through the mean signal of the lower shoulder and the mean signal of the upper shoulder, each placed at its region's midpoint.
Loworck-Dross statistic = 5488.87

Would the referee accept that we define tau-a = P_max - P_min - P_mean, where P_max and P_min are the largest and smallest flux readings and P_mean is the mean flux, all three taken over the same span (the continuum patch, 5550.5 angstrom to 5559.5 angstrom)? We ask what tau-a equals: -72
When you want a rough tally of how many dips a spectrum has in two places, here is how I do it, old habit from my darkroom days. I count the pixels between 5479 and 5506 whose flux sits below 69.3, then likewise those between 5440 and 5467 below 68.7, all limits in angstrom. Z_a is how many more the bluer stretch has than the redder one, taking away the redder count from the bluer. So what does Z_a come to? 12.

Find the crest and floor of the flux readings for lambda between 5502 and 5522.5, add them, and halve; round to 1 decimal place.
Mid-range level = 70.4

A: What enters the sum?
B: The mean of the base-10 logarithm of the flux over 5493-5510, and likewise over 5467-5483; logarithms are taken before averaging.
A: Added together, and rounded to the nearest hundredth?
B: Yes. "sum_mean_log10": 3.67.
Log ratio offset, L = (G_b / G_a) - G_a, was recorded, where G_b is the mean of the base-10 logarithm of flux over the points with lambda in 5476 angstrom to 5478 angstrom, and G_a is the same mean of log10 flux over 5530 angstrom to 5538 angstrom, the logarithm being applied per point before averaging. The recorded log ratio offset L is -0.868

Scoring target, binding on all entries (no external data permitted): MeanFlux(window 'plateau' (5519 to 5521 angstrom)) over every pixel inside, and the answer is 74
